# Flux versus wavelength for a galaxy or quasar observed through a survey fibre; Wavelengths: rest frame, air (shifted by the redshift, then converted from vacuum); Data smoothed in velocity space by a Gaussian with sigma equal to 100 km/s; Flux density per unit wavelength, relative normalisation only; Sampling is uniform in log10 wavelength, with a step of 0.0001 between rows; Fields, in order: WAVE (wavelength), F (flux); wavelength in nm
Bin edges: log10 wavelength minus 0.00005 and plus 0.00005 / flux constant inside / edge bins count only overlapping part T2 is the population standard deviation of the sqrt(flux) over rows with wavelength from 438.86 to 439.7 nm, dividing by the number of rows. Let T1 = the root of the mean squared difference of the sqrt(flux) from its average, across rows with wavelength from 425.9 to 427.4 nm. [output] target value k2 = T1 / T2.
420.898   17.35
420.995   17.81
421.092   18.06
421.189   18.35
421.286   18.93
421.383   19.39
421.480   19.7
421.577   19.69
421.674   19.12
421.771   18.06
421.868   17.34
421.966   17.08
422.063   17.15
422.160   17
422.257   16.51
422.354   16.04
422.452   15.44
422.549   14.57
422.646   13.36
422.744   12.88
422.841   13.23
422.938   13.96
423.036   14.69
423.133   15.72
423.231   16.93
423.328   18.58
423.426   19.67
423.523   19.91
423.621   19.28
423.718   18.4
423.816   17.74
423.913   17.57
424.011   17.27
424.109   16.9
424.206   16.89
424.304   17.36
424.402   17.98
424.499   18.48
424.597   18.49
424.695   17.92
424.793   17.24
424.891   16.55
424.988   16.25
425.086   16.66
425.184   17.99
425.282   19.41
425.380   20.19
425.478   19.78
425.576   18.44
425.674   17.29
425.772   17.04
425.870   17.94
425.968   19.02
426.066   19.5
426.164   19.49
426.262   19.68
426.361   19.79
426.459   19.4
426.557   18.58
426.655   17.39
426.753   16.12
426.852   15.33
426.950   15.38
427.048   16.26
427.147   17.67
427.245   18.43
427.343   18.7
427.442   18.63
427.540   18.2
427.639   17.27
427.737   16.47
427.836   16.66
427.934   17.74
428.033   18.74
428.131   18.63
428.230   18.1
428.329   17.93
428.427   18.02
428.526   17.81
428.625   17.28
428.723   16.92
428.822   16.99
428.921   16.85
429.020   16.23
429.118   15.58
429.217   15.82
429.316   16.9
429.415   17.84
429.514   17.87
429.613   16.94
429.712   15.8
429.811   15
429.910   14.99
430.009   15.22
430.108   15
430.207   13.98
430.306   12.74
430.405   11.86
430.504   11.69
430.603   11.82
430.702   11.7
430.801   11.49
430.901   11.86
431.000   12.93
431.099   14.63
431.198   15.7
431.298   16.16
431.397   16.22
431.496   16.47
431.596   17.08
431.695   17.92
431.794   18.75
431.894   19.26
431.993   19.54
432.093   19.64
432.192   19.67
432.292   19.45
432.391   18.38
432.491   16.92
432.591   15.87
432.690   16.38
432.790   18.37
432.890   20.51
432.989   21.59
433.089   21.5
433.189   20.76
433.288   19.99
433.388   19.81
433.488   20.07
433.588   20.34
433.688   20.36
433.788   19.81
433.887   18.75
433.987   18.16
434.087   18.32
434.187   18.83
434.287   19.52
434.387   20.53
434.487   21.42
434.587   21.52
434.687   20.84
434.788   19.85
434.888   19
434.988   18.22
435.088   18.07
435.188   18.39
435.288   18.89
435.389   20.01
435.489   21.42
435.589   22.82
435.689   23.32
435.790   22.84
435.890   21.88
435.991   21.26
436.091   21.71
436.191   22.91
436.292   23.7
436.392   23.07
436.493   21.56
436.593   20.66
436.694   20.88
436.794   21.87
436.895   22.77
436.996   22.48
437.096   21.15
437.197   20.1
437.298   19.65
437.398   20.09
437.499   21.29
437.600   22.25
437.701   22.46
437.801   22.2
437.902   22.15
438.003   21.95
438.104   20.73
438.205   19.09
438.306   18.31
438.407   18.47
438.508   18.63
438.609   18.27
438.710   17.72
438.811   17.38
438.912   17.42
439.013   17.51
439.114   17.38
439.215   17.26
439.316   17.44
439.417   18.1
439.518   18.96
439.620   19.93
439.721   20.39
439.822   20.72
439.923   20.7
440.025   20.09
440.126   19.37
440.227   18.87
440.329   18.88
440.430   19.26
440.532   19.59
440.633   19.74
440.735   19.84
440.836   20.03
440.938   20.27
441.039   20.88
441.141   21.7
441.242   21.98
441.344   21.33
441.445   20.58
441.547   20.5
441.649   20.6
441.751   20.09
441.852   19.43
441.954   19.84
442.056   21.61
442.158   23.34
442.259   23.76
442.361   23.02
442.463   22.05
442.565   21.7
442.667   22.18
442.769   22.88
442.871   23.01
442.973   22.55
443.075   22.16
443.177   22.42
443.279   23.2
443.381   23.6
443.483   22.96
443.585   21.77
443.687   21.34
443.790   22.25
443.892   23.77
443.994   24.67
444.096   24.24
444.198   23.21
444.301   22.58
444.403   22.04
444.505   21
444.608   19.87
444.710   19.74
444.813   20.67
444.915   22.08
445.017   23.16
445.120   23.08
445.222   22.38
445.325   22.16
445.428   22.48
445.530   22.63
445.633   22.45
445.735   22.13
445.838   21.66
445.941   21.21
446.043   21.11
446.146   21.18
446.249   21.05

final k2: 1.76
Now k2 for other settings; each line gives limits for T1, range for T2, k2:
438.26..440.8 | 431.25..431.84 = 1.10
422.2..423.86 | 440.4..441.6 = 3.10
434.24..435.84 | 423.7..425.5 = 1.46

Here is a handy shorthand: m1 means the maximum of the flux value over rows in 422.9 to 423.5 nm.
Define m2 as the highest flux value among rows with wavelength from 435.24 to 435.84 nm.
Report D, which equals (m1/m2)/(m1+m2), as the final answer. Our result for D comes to 0.020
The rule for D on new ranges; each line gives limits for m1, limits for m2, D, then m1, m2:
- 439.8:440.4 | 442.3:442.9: 0.021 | 20.72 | 23.02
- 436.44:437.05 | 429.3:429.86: 0.031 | 22.77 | 17.87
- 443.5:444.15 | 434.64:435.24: 0.026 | 24.67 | 20.84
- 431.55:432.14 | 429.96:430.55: 0.037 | 19.64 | 15.22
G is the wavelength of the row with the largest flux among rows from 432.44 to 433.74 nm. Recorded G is 432.989 nm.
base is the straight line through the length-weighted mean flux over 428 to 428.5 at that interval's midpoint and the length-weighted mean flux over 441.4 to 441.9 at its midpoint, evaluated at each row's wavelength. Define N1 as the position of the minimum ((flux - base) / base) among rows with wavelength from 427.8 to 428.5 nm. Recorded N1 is 427.836 nm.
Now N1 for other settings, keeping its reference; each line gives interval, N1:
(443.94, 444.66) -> 444.608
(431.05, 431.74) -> 431.099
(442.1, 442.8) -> 442.565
